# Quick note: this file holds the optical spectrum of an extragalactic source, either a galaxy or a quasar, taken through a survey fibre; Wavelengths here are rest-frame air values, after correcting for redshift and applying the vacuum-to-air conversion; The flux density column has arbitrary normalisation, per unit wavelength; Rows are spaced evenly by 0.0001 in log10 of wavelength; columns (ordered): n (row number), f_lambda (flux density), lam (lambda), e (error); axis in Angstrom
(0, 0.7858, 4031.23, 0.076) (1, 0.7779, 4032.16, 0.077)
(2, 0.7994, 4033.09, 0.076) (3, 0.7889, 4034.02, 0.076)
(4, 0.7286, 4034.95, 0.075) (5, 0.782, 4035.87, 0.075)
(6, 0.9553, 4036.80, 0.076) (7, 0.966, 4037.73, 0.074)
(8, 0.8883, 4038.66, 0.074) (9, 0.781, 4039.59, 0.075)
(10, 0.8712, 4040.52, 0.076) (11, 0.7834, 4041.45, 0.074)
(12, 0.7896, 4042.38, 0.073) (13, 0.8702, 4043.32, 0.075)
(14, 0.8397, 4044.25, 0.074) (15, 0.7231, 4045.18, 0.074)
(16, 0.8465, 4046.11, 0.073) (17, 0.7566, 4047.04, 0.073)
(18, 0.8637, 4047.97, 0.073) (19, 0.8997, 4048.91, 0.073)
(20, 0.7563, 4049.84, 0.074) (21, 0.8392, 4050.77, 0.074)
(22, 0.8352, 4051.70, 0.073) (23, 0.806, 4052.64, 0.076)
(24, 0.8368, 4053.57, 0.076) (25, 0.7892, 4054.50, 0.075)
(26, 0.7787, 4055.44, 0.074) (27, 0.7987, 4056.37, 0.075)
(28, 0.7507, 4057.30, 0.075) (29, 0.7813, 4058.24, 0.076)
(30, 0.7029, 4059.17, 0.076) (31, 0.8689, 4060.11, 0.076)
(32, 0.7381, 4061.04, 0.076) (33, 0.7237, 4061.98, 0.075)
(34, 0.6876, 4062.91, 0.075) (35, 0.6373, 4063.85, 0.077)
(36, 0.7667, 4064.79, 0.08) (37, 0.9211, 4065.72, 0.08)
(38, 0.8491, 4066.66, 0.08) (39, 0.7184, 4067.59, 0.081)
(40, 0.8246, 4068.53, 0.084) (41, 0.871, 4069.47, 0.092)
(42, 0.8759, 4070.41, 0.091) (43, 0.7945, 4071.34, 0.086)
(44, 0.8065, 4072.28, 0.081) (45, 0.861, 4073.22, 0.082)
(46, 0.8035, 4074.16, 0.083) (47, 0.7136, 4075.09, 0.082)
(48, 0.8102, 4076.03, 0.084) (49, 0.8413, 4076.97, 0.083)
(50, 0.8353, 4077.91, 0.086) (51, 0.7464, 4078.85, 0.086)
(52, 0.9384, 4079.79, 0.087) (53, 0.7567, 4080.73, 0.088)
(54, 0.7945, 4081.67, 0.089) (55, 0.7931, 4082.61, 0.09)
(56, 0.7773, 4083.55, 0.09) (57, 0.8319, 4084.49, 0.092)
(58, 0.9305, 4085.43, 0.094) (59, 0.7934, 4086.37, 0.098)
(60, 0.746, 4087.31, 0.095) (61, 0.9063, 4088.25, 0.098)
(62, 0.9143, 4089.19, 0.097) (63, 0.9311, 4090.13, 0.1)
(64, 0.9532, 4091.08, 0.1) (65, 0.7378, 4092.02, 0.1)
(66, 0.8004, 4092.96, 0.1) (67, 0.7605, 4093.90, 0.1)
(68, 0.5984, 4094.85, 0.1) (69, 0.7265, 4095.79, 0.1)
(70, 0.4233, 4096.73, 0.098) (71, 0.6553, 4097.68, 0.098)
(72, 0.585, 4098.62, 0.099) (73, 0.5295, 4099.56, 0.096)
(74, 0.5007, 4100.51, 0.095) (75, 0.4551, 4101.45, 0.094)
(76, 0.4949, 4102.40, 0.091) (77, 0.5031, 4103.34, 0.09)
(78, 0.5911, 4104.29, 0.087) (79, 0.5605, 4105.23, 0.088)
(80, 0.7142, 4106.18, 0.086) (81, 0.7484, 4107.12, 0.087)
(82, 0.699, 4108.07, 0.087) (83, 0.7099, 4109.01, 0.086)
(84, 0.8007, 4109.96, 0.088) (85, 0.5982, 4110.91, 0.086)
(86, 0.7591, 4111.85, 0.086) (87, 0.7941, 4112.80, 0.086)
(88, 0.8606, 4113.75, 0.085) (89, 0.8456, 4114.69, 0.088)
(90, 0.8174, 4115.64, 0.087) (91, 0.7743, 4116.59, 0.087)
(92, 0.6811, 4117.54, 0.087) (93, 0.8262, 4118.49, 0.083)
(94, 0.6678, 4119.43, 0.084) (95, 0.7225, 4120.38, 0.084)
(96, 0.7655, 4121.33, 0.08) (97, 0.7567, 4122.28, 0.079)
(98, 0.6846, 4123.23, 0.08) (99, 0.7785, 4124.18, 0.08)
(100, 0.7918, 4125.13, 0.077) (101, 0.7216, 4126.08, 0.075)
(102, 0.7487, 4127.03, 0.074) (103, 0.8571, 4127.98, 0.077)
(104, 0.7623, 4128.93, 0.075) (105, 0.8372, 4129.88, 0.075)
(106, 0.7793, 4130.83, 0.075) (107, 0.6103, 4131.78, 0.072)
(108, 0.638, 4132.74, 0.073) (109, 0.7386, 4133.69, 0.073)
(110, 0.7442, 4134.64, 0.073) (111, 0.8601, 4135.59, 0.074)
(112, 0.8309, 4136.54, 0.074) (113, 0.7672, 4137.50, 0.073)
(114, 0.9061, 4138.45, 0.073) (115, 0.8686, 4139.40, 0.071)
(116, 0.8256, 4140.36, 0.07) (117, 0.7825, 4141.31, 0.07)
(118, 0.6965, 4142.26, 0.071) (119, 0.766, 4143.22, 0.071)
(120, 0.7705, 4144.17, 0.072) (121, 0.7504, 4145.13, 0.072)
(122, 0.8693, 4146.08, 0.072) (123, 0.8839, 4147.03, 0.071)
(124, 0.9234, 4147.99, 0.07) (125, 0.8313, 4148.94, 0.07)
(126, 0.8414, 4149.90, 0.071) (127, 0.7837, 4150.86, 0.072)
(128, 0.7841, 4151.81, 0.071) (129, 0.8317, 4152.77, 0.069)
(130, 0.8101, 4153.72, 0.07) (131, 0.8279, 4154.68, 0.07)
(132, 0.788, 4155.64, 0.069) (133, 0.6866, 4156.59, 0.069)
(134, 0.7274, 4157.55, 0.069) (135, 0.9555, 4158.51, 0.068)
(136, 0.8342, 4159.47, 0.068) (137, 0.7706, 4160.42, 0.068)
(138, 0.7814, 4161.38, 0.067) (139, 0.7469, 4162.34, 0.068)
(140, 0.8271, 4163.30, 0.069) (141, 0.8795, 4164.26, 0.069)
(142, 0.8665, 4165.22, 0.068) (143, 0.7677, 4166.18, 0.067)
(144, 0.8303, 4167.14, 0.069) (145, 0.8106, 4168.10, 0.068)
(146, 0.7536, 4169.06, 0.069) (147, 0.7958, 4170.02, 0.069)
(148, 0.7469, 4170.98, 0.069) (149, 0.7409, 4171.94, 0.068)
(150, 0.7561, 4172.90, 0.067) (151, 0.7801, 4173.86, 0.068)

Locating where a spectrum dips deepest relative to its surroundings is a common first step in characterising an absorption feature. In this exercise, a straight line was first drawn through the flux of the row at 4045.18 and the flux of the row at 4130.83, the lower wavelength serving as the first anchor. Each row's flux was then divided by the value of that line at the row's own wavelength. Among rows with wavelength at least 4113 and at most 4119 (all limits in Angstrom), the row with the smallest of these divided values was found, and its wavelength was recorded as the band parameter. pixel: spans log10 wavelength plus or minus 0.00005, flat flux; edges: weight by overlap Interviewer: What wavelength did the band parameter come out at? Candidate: 4117.54 Angstrom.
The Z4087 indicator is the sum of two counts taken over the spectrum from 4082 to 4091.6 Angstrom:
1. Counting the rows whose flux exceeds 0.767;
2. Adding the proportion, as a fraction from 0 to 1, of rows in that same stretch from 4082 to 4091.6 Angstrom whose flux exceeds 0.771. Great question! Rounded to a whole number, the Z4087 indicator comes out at 10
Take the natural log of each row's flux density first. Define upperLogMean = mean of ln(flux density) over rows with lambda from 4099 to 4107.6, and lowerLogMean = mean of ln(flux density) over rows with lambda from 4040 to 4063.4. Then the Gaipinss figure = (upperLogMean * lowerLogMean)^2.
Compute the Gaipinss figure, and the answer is 0.018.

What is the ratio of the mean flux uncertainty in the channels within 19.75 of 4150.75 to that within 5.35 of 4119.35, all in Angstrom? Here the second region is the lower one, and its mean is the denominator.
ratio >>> 0.84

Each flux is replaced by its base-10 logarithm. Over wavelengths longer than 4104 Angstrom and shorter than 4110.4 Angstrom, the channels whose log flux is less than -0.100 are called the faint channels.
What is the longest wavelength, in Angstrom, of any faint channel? 4109.01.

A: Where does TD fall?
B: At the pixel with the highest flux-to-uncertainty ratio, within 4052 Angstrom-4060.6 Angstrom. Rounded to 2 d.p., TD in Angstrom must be 4060.11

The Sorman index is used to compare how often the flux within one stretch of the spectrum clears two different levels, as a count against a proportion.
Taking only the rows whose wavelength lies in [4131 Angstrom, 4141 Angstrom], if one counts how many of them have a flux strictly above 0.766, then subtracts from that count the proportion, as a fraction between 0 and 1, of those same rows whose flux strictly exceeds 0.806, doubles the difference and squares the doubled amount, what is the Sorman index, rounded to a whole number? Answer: 121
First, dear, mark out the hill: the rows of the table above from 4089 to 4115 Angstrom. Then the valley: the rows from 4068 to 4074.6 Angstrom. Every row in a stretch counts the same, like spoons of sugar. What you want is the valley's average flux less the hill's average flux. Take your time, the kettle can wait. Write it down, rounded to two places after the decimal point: 0.15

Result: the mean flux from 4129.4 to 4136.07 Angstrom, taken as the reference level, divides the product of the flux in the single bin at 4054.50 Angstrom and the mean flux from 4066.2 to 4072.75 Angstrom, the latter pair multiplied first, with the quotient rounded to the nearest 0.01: 0.87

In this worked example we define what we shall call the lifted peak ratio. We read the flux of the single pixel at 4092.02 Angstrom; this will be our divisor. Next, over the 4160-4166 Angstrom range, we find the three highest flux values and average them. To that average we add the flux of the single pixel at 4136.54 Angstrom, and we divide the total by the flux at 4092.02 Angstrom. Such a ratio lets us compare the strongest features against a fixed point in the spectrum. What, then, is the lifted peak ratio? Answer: 2.29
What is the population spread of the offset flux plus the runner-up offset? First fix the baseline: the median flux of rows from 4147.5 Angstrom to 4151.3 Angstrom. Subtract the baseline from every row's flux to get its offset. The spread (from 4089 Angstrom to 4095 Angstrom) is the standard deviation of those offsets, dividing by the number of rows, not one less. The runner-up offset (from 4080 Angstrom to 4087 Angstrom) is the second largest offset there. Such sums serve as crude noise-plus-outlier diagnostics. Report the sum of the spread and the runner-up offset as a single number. 0.114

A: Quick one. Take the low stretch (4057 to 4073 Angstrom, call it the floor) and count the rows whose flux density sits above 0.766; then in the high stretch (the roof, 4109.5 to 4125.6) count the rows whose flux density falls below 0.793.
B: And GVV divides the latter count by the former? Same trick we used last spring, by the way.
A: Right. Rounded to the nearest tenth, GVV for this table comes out 1.1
